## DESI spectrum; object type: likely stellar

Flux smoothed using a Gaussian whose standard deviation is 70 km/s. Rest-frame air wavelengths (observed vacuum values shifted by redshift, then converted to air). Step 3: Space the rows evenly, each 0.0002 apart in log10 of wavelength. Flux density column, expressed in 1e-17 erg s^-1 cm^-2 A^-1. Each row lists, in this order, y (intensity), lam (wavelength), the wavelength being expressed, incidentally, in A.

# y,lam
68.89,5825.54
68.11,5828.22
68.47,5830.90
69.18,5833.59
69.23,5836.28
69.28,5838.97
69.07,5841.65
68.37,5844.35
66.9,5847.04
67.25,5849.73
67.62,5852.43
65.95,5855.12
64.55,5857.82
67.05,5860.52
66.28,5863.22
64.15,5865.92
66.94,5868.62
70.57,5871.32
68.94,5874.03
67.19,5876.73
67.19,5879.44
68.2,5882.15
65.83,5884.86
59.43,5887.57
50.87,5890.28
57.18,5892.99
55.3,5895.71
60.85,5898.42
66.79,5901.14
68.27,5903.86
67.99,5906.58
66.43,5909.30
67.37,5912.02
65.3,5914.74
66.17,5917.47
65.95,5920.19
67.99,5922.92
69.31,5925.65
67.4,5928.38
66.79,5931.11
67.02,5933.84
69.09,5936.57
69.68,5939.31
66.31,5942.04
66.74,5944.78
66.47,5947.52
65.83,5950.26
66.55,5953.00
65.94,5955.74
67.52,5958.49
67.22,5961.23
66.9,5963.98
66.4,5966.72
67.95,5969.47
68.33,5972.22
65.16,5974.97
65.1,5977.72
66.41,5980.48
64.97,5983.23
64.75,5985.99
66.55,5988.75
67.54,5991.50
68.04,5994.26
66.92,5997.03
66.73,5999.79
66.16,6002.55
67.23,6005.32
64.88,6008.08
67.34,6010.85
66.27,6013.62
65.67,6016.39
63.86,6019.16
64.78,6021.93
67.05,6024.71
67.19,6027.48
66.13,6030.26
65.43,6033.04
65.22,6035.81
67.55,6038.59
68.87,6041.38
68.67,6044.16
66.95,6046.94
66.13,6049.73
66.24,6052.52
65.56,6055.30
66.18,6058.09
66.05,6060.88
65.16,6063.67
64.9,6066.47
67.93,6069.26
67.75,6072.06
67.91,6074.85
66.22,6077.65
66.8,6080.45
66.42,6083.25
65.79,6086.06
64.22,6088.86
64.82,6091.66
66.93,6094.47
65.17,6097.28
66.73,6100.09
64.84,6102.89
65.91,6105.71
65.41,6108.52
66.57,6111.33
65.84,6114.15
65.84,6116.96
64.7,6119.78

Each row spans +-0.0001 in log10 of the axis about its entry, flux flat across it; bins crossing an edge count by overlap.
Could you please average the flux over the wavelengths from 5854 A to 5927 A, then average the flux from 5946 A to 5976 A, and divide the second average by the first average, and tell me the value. 1.03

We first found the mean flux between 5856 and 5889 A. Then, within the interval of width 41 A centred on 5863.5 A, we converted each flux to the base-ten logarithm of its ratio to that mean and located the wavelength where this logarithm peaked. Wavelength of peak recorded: 5871.32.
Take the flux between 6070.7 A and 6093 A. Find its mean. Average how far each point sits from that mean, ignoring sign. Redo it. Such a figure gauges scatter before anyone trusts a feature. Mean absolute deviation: 1.0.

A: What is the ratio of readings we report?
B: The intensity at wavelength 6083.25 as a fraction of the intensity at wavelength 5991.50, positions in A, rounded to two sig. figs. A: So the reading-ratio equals 0.98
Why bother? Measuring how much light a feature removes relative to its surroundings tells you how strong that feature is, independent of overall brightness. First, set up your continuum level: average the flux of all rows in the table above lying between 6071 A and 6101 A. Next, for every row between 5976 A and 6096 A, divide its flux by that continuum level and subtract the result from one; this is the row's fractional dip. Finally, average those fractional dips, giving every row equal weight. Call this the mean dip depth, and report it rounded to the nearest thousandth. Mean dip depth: -0.001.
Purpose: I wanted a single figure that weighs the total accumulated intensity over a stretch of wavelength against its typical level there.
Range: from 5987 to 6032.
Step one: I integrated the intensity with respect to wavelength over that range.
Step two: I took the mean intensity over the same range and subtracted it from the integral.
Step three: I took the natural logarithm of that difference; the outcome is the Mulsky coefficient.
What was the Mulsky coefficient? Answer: 8.0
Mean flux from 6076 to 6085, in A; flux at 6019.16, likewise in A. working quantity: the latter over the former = 0.96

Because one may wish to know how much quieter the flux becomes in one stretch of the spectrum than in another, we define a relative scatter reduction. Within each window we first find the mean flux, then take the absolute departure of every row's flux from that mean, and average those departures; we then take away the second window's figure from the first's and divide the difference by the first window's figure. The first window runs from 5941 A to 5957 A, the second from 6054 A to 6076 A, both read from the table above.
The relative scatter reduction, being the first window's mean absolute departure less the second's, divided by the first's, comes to -2.8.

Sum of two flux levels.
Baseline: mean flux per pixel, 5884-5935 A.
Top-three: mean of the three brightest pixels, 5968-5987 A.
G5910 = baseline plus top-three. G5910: 132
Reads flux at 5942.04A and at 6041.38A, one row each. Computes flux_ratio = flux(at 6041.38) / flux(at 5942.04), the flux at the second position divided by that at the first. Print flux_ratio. 1.04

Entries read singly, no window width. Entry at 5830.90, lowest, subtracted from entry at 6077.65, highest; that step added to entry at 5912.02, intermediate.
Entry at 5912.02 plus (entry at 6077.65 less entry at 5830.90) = 65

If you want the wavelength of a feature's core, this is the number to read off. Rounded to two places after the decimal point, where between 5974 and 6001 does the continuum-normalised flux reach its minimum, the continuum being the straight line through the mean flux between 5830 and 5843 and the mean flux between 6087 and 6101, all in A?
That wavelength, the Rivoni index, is 5985.99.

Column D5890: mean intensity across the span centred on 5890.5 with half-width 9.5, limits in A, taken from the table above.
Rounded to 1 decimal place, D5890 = 59.7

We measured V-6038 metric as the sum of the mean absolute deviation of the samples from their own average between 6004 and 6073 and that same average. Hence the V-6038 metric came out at 67.4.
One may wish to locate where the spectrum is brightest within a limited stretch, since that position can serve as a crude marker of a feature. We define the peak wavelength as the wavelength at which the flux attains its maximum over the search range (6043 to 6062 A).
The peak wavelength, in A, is 6044.16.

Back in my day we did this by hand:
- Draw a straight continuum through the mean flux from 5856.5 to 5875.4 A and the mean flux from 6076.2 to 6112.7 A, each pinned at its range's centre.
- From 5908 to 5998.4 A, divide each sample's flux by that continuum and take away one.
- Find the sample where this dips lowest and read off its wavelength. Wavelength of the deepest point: 5985.99 A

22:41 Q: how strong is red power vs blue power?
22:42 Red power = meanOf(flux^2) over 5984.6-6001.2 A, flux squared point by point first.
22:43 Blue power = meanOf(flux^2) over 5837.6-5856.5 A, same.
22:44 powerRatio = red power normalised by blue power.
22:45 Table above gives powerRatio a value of 0.97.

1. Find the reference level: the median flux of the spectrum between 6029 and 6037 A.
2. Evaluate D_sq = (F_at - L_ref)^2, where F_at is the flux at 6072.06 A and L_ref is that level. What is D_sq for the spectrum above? 5.4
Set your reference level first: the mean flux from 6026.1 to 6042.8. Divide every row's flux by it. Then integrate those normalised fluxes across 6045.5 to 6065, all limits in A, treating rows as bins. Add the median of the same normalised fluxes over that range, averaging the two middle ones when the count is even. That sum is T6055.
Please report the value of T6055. 20.3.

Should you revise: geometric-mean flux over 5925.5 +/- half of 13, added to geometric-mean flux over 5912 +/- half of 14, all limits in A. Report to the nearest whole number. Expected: 134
